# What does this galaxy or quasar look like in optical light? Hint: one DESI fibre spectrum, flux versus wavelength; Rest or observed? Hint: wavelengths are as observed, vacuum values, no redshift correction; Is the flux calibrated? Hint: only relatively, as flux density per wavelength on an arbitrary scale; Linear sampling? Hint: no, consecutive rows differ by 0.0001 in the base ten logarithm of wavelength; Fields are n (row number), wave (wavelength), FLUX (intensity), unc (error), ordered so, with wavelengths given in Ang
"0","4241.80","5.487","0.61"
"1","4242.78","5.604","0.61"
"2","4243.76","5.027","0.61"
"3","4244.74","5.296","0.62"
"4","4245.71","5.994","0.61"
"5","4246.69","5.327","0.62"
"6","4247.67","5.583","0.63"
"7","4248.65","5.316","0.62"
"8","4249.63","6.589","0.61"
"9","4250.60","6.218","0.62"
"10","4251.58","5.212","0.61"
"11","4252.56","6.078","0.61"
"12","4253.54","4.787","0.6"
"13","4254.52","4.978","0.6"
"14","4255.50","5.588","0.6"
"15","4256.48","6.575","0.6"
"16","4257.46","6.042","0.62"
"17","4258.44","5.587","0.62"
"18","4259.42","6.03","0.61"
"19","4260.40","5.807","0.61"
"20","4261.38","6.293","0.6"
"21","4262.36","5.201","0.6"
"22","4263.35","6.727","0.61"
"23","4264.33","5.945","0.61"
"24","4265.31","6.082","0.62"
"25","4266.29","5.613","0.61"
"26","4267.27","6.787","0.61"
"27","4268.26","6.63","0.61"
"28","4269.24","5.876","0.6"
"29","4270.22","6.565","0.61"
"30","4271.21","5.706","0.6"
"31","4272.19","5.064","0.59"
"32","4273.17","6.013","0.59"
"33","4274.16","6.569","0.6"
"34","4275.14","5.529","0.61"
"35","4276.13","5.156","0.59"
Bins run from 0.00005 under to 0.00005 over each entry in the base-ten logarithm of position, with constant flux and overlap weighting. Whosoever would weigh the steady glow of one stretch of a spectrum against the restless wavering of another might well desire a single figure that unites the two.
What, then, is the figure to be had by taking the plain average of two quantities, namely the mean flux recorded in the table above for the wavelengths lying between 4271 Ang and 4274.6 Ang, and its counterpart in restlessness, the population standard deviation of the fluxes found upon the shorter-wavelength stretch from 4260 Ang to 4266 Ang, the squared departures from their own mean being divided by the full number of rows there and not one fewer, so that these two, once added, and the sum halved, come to 3.15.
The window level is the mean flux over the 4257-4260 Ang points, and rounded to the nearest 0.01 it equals 5.89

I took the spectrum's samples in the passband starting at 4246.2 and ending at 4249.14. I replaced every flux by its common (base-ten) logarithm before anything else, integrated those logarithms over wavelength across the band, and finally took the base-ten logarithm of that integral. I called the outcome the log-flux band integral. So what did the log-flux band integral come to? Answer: 0.333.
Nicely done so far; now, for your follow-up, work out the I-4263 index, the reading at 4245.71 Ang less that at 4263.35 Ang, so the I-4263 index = -0.73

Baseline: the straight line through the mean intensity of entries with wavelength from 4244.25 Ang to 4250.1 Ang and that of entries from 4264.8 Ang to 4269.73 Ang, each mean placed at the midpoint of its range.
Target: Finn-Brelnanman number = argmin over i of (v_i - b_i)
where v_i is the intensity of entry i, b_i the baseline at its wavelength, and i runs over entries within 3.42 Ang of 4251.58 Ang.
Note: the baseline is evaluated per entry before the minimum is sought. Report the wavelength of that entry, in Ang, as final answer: 4253.54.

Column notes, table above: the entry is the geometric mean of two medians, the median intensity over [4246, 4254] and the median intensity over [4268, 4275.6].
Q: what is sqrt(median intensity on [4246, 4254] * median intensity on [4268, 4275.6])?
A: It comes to 5.69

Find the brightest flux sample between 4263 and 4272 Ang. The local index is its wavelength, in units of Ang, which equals 4267.27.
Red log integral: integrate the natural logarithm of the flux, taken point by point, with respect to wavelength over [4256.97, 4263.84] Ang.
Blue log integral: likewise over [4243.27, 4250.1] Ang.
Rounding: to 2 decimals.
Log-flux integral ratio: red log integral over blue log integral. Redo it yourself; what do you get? 1.04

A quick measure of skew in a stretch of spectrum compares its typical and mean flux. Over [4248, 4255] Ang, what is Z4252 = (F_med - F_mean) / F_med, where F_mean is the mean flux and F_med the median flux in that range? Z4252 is -0.053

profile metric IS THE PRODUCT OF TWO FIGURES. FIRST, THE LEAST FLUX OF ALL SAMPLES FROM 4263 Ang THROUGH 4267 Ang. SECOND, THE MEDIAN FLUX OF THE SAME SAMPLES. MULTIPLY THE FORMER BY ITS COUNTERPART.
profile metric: 34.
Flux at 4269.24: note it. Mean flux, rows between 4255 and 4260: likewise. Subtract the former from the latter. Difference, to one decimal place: 0.1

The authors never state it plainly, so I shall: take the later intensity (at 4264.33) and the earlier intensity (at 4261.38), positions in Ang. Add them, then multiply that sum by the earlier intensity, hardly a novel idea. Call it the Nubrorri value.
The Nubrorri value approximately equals 77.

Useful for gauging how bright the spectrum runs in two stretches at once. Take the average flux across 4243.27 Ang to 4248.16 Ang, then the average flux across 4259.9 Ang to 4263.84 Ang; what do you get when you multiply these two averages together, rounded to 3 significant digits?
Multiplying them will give 32.7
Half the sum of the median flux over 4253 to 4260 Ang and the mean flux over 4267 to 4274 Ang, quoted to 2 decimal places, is 5.84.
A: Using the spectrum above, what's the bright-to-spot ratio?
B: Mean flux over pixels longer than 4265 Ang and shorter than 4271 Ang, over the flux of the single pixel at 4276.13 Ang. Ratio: 1.21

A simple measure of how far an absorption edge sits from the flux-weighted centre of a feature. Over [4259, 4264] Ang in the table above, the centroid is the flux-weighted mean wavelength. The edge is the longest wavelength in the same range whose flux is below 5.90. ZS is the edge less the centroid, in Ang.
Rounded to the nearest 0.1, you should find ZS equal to 1.0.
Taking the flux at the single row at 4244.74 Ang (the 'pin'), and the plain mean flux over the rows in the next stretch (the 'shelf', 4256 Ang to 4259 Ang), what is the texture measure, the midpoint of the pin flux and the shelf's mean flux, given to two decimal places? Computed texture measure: 5.68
